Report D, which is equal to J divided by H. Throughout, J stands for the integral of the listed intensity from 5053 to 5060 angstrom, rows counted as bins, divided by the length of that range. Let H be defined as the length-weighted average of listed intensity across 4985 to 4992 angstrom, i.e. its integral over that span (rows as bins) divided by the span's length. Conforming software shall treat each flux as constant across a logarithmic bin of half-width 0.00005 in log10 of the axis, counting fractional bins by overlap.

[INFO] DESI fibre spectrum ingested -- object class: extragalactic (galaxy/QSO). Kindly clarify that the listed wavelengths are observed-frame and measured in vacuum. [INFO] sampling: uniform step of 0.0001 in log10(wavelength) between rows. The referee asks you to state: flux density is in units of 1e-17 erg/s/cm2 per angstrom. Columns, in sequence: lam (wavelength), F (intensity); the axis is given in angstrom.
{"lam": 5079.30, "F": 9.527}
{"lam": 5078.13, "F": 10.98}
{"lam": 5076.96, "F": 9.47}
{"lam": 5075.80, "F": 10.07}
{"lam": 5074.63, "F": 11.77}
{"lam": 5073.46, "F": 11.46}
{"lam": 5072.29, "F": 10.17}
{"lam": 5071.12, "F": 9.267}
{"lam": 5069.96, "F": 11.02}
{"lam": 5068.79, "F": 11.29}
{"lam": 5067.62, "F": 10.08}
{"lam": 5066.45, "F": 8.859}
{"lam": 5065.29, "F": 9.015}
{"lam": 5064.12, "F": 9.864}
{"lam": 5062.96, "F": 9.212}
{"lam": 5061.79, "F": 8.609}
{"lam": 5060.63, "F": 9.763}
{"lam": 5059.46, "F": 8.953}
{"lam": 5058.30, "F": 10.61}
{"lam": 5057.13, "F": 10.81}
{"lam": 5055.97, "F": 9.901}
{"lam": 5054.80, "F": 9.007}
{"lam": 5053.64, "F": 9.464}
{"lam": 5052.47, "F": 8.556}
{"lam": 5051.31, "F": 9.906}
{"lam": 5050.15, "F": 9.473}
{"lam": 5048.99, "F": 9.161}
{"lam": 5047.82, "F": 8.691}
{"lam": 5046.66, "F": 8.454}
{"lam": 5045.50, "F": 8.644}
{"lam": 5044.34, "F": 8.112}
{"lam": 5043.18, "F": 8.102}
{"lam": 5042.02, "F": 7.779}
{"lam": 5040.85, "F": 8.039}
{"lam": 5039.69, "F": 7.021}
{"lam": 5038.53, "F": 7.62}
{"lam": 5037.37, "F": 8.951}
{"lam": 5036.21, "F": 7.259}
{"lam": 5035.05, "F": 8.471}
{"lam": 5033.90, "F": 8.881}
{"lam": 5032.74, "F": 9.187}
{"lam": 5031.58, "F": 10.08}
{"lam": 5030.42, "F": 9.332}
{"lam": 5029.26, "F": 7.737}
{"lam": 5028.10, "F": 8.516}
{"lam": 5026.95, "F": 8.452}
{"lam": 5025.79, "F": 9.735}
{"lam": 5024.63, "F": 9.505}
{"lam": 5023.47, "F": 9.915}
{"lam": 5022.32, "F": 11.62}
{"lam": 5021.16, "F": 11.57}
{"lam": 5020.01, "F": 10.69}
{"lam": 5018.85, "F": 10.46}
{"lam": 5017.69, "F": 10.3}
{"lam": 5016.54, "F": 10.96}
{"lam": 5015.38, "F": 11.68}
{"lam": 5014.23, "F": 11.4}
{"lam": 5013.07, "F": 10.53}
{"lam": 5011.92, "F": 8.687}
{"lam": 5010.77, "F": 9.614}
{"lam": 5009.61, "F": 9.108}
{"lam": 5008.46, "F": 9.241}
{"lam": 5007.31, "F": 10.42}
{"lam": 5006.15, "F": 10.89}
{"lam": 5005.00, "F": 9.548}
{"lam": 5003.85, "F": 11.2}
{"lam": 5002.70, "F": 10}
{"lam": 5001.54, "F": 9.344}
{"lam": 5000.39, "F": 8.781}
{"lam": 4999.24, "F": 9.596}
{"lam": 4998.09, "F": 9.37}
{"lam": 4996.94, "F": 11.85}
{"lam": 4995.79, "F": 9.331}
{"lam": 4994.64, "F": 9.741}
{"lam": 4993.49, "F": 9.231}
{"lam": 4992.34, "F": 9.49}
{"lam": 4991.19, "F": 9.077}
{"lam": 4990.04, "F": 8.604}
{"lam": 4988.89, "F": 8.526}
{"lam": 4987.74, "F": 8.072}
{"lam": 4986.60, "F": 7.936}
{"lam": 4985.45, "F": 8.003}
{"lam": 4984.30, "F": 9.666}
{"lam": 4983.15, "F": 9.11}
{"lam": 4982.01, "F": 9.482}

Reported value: 1.16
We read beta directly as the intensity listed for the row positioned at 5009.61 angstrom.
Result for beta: 9.108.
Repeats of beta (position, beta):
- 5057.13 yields 10.81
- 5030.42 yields 9.332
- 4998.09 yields 9.37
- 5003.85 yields 11.2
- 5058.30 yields 10.61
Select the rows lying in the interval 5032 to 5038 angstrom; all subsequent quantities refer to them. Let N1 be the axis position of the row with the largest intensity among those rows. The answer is 5032.74 angstrom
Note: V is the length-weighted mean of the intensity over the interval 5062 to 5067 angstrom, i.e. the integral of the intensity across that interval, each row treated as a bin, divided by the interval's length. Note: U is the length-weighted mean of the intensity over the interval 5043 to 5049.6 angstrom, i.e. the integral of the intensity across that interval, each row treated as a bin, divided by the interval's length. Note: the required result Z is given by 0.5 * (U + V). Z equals 8.9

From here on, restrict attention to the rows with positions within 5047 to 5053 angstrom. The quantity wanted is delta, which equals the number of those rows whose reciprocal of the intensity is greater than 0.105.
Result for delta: 4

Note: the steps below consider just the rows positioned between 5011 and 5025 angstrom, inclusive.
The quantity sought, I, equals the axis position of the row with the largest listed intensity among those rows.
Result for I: 5015.38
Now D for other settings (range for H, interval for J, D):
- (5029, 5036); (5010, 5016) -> 1.16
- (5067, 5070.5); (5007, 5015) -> 0.92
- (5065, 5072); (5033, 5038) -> 0.85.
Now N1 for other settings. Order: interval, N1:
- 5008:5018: 5015.38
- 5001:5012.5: 5003.85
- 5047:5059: 5057.13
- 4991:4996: 4994.64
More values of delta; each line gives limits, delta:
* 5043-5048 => 5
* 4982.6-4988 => 4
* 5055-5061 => 1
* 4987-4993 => 5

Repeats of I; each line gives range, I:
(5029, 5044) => 5031.58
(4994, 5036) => 4996.94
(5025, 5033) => 5031.58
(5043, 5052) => 5051.31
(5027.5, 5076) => 5074.63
